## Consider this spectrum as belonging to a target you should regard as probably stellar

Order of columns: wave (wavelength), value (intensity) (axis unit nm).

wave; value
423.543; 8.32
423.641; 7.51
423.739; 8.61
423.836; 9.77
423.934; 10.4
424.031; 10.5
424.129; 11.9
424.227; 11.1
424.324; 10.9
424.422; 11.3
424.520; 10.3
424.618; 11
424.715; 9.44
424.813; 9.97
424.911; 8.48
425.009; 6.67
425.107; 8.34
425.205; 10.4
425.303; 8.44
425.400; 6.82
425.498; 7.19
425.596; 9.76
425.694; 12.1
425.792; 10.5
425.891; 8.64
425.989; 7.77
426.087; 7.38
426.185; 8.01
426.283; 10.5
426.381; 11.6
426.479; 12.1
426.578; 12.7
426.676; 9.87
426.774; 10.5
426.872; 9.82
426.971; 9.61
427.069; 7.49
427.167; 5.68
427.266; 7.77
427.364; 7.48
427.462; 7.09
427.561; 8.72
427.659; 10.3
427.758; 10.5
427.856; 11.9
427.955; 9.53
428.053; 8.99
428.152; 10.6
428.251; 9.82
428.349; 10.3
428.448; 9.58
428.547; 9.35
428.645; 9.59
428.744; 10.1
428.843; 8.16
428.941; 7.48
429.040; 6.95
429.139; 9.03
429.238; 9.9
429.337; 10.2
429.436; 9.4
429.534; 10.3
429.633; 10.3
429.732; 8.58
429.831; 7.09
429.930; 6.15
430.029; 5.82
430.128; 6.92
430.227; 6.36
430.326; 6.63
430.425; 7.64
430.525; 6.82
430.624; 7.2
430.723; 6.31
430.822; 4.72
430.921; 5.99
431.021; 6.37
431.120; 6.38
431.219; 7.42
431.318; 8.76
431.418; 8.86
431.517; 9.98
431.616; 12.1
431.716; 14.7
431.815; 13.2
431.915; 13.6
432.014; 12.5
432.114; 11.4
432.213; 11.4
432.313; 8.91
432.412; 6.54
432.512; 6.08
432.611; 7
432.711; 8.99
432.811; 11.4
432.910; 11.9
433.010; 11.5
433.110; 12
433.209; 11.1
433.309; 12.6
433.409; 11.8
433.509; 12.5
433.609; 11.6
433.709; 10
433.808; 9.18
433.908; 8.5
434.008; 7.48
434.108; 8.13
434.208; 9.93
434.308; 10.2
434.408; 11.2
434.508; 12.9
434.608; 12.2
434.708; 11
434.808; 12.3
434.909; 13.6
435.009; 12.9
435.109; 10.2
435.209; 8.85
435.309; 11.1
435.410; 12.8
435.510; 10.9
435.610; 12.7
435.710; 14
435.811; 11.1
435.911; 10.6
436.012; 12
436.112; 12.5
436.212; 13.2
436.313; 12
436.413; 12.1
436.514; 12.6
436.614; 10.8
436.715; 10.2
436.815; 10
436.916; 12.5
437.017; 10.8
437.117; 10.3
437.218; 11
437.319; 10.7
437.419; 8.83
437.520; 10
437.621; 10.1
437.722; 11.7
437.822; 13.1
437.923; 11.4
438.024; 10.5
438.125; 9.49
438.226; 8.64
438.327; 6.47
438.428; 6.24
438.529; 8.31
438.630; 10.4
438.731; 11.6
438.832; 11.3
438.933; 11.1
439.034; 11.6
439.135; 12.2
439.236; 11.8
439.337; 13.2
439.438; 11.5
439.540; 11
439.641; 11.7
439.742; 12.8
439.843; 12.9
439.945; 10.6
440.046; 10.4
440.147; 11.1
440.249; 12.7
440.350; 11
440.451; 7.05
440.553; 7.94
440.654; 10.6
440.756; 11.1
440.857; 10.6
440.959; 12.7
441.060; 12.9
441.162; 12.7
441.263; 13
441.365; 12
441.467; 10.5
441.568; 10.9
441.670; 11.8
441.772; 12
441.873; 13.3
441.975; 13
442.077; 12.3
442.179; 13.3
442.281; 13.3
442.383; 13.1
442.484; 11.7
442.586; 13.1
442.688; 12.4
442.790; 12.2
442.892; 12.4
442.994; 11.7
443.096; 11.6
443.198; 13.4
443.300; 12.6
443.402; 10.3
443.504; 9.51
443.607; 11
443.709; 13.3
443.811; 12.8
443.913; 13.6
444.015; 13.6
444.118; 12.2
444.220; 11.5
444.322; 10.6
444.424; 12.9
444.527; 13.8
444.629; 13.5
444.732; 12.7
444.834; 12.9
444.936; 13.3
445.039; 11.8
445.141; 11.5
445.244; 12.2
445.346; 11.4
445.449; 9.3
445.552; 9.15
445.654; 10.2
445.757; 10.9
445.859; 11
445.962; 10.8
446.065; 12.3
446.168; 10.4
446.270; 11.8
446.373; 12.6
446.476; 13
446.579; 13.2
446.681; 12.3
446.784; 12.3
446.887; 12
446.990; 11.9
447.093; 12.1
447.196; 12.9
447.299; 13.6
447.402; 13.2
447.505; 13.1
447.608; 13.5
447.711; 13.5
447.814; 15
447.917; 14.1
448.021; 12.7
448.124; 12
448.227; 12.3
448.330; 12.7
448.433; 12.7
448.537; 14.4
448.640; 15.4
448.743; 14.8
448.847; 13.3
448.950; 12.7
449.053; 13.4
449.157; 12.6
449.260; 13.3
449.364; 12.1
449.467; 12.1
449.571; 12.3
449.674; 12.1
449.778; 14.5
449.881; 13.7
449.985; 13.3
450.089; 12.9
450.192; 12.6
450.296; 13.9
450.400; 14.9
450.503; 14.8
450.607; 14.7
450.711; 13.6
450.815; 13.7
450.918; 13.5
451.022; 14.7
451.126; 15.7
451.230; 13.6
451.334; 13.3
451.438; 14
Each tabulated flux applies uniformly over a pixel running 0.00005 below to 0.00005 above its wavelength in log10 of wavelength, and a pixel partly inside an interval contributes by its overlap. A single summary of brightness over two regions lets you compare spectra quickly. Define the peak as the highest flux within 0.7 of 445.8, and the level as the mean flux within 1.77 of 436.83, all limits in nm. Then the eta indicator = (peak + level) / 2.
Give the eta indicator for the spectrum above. 11.9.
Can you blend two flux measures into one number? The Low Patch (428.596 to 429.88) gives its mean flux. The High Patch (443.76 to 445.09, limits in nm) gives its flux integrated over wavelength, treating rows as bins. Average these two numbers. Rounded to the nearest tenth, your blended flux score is 13.0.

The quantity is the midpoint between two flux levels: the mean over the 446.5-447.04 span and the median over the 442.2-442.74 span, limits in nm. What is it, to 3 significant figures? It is 12.7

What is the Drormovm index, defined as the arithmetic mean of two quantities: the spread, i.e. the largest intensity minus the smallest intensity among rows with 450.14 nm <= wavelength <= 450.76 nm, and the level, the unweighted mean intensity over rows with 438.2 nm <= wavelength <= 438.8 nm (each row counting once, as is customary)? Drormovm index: 5.5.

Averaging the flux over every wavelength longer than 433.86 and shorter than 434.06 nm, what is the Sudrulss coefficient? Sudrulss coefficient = 8.0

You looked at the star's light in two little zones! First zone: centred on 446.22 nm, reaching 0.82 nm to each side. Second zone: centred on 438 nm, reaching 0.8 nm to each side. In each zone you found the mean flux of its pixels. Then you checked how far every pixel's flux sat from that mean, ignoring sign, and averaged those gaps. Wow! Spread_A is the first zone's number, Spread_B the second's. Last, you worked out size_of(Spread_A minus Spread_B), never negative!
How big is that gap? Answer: 0.38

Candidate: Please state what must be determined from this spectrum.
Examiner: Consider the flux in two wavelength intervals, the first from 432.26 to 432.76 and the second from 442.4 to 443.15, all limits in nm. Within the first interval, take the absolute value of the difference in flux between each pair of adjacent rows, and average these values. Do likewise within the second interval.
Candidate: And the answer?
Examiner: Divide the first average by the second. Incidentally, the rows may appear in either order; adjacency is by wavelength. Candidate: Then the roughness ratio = 2.6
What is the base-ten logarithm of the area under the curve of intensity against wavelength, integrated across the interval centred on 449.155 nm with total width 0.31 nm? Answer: 0.609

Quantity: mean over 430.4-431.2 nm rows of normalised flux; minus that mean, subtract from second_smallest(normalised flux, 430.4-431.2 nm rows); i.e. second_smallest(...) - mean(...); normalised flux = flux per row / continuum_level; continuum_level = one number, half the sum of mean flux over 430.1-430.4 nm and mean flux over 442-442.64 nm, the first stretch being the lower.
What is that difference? -0.045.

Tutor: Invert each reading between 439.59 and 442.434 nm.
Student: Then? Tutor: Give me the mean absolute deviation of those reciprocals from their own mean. 0.010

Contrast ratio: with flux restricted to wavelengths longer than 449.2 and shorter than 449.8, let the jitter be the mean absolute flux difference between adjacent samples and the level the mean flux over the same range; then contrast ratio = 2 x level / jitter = 32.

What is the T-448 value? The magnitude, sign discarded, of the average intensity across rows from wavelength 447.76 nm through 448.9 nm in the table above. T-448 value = 13.6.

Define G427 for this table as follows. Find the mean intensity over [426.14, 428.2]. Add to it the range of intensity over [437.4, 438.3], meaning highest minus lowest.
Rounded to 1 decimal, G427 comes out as 14.0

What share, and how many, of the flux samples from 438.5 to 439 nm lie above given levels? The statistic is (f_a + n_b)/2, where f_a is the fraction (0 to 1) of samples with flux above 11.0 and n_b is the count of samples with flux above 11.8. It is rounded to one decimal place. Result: 0.3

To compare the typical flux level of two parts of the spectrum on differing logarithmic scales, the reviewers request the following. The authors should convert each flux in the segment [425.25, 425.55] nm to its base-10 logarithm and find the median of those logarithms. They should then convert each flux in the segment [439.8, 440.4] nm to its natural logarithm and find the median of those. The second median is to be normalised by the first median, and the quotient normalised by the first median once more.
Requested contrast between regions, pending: 3.27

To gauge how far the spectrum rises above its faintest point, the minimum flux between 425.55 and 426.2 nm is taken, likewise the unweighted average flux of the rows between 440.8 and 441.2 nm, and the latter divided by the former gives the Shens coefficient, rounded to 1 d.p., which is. 1.7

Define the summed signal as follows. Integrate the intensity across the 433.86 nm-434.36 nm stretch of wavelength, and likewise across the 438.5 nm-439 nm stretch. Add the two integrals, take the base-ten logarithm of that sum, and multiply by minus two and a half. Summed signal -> -2.47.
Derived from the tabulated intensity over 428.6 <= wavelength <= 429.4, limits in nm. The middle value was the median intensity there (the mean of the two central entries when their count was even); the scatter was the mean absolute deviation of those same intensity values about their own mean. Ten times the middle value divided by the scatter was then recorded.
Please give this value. 89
